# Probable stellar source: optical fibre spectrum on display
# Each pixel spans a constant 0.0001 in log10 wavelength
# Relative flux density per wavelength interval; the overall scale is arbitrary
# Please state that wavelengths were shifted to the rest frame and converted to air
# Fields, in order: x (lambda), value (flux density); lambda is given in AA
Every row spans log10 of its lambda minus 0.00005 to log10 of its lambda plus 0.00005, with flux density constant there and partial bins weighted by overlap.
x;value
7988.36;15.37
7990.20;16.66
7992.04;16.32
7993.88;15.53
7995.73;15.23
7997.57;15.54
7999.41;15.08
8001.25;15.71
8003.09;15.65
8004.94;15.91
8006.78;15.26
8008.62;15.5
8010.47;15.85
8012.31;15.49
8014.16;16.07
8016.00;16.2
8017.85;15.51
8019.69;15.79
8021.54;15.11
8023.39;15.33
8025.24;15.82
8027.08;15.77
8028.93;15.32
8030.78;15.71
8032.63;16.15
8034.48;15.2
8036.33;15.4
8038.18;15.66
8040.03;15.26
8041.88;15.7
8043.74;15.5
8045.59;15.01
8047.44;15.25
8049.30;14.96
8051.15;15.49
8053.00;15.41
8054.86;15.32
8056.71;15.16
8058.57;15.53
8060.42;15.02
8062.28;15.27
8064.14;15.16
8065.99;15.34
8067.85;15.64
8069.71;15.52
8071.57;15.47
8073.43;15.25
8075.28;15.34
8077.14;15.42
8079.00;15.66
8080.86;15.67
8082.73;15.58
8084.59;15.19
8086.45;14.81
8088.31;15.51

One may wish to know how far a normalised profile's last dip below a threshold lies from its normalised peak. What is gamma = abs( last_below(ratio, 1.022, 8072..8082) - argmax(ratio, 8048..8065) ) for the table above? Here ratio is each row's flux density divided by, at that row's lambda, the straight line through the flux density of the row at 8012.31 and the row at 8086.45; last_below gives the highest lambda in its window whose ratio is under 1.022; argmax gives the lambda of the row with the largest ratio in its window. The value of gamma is 14.9 AA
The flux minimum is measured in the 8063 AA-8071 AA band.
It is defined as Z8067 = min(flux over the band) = 15.16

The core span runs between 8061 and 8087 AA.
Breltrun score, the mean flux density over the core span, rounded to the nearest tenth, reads 15.4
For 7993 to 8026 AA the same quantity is 15.6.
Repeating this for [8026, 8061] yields 15.4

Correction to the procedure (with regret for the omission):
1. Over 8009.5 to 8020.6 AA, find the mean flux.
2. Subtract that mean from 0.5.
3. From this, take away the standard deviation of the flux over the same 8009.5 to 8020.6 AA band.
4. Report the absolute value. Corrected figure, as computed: 15.6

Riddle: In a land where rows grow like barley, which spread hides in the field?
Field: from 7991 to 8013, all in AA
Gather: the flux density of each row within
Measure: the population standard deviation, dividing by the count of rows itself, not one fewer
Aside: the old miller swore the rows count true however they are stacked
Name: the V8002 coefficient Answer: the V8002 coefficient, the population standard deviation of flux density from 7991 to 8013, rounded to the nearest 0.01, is 0.32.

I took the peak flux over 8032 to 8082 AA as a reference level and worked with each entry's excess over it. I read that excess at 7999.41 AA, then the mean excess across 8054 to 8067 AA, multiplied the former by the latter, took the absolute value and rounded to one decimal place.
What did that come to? 1.0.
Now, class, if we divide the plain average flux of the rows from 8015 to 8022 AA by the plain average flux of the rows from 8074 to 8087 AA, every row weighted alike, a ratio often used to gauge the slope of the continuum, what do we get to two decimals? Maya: 1.02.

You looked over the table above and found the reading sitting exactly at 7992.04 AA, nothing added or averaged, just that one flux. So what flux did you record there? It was 16.32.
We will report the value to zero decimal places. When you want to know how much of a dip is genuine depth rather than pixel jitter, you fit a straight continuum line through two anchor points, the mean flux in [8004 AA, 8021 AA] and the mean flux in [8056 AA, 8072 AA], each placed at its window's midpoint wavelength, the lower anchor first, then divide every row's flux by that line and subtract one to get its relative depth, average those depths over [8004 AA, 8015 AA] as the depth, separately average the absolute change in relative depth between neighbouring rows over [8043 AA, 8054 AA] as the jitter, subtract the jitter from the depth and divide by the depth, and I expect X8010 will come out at 6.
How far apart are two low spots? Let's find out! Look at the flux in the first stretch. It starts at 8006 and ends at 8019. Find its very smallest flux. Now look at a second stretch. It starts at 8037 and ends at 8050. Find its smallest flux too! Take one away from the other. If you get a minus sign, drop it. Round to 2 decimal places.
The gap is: 0.30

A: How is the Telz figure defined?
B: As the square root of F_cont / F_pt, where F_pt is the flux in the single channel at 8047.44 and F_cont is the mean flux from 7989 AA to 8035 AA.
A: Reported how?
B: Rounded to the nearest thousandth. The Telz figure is 1.014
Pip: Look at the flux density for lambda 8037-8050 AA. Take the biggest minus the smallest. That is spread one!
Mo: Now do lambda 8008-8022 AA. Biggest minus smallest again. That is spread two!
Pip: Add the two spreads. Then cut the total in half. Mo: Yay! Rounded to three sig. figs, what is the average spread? 0.915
